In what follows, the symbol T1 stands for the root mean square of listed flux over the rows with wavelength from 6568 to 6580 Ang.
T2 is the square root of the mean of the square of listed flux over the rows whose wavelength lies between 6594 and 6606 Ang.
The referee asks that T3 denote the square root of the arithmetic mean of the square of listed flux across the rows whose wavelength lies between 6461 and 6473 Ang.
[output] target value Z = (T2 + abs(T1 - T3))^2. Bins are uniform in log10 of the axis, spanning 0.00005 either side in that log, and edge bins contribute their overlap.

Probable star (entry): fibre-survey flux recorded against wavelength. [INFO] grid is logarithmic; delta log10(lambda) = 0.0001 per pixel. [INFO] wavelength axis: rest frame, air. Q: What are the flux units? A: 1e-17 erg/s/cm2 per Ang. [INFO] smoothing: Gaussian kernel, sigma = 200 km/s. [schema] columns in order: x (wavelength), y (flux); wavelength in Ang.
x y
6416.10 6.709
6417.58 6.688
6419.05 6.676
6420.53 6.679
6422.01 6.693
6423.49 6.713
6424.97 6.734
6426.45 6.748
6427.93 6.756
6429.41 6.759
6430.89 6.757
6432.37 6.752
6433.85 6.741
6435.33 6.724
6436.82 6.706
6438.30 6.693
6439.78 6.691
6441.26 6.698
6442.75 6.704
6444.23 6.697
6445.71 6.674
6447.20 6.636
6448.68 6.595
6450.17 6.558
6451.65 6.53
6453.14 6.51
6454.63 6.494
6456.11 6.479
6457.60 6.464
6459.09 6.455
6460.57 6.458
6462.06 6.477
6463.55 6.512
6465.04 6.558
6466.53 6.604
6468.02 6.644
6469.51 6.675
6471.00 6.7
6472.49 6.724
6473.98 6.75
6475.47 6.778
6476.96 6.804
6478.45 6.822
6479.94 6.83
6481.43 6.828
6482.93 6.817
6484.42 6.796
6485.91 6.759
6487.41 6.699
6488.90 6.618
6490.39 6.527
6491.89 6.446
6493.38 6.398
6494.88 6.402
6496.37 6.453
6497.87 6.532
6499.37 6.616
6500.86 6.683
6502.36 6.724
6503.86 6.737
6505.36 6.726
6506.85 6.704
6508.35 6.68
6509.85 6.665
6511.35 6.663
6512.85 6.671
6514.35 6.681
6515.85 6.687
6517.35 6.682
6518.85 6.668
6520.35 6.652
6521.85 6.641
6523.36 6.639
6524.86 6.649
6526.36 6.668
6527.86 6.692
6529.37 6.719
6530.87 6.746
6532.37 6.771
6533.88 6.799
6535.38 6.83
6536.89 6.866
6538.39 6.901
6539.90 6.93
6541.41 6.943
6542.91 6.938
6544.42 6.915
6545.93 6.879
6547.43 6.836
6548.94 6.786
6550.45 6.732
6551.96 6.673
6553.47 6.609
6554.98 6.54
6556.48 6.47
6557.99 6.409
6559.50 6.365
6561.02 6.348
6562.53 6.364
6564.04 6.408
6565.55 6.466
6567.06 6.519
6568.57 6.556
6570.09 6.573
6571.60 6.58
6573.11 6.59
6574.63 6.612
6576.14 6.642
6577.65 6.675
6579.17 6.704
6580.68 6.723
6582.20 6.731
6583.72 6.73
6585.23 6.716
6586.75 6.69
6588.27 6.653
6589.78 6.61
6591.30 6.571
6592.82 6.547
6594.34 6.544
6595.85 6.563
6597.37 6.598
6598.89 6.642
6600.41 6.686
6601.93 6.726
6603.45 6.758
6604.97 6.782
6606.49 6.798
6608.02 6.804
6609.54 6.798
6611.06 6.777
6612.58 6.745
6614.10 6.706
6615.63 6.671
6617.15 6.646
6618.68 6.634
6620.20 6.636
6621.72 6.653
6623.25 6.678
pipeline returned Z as 44.5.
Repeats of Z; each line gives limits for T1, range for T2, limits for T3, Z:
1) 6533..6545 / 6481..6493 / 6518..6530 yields 47.8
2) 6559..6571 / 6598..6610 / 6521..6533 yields 48.9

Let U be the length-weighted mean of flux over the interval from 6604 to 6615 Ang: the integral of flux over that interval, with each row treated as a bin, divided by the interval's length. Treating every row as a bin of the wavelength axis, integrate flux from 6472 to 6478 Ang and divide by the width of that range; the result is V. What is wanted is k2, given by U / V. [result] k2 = 1.00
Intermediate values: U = 6.77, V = 6.77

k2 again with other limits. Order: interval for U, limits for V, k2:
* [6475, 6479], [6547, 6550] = 1.00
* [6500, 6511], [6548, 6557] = 1.01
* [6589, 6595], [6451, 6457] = 1.01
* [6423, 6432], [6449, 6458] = 1.04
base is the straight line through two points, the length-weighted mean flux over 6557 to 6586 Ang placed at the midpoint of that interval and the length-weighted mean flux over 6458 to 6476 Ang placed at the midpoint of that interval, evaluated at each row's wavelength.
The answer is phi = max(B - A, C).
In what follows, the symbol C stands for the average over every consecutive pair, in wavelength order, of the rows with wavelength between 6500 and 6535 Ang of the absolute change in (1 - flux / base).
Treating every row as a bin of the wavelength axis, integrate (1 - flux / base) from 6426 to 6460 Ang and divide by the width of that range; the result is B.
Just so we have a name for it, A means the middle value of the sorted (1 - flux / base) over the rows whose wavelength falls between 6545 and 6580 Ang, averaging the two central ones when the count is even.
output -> 0.0025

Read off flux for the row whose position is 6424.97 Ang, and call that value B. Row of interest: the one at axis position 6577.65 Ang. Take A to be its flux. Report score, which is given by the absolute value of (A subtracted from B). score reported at 0.059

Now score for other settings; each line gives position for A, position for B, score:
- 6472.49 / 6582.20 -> 0.007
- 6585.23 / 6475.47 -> 0.062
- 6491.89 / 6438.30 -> 0.247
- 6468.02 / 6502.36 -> 0.080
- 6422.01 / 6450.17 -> 0.135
